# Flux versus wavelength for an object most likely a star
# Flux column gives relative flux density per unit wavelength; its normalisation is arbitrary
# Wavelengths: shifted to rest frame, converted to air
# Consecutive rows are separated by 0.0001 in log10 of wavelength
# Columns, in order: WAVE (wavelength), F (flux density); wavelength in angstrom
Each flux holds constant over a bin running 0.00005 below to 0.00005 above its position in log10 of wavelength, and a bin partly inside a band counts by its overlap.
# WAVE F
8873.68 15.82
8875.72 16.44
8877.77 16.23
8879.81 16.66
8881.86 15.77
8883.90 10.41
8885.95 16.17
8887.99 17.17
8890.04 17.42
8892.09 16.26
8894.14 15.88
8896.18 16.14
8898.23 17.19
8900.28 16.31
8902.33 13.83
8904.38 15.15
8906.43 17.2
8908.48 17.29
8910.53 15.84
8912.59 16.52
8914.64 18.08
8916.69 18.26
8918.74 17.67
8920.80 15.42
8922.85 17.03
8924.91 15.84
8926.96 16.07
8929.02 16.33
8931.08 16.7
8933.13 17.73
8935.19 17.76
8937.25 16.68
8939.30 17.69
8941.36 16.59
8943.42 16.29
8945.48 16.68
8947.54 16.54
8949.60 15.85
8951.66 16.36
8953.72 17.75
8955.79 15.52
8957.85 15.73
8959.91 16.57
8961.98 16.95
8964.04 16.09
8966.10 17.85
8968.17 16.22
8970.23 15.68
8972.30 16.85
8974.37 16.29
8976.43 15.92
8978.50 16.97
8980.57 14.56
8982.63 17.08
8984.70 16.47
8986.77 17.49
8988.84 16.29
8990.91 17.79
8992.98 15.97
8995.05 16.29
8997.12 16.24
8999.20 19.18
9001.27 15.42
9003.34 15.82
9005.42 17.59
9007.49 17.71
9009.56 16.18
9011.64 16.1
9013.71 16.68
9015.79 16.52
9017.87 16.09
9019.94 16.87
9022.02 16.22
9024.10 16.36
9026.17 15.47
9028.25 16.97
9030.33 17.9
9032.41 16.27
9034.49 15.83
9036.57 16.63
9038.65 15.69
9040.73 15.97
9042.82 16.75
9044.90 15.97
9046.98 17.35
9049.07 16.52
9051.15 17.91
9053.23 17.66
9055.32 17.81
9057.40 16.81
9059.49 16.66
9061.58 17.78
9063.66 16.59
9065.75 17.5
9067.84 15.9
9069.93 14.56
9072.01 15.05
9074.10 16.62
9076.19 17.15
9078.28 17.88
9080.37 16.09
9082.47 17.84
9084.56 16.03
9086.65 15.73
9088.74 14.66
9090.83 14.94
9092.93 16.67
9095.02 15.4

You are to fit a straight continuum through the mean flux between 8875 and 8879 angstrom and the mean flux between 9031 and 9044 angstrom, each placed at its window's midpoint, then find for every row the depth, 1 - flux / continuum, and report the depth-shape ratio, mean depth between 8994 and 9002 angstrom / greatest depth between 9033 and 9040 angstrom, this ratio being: -1.1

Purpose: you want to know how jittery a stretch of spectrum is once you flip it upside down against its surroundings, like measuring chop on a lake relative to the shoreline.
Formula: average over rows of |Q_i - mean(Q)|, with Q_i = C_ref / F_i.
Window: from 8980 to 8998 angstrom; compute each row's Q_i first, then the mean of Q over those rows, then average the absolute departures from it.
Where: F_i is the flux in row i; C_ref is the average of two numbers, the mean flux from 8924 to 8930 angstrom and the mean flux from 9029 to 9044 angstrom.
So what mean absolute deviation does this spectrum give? 0.040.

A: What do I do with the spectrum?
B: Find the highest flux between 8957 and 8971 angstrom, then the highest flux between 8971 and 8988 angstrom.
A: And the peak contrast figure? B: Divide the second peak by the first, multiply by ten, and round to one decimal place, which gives 9.8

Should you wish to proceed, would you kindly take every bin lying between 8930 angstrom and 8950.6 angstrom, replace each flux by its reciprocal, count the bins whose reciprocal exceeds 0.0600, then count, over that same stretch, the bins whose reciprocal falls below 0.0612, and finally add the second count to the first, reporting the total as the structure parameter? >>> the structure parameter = 12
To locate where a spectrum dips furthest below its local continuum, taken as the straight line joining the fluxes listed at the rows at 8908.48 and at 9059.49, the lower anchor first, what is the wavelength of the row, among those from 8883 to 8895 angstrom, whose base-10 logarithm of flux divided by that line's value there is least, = 8883.90 angstrom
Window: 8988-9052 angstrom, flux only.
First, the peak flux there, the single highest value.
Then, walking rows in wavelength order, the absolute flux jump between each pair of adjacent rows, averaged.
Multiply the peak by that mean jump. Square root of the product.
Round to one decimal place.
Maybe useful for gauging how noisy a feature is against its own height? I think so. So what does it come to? 4.4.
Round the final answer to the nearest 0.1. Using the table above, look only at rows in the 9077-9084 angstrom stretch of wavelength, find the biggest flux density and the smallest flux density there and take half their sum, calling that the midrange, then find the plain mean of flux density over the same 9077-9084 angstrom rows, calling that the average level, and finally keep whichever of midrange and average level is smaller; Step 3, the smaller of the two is 17.0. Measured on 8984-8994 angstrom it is 16.8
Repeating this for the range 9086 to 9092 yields 15.1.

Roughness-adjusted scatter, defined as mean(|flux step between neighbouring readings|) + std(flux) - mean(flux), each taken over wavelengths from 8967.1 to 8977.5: -15.1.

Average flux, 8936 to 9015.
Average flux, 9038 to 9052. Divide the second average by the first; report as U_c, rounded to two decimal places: 1.00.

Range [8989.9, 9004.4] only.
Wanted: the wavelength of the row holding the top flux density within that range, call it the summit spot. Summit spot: 8999.20 angstrom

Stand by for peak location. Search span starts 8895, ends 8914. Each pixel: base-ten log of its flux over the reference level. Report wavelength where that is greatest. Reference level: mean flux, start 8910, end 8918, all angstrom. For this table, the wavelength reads 8908.48 angstrom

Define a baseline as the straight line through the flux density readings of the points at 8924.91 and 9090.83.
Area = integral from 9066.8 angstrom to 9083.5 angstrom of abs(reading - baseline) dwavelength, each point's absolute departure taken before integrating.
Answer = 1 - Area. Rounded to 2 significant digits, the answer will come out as -24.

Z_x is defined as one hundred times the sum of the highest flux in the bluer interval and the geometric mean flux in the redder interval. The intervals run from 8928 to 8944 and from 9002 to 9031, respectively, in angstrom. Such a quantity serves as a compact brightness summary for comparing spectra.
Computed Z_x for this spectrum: 3435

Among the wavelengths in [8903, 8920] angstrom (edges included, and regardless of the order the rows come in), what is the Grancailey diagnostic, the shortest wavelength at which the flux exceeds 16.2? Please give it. 8906.43 angstrom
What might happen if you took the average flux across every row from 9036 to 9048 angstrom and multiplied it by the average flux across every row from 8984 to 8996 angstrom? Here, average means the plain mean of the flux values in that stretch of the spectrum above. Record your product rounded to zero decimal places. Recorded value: 274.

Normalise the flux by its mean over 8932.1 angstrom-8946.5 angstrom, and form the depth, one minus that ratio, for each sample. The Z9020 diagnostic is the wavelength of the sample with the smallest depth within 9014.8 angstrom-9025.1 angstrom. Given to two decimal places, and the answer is 9019.94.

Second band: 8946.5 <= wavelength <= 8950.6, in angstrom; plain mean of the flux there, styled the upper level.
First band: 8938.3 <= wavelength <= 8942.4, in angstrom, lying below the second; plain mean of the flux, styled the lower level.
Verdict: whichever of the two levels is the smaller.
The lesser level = 16.2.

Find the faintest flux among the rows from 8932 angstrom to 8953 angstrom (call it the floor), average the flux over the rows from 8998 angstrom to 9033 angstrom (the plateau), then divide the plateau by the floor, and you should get 1.052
